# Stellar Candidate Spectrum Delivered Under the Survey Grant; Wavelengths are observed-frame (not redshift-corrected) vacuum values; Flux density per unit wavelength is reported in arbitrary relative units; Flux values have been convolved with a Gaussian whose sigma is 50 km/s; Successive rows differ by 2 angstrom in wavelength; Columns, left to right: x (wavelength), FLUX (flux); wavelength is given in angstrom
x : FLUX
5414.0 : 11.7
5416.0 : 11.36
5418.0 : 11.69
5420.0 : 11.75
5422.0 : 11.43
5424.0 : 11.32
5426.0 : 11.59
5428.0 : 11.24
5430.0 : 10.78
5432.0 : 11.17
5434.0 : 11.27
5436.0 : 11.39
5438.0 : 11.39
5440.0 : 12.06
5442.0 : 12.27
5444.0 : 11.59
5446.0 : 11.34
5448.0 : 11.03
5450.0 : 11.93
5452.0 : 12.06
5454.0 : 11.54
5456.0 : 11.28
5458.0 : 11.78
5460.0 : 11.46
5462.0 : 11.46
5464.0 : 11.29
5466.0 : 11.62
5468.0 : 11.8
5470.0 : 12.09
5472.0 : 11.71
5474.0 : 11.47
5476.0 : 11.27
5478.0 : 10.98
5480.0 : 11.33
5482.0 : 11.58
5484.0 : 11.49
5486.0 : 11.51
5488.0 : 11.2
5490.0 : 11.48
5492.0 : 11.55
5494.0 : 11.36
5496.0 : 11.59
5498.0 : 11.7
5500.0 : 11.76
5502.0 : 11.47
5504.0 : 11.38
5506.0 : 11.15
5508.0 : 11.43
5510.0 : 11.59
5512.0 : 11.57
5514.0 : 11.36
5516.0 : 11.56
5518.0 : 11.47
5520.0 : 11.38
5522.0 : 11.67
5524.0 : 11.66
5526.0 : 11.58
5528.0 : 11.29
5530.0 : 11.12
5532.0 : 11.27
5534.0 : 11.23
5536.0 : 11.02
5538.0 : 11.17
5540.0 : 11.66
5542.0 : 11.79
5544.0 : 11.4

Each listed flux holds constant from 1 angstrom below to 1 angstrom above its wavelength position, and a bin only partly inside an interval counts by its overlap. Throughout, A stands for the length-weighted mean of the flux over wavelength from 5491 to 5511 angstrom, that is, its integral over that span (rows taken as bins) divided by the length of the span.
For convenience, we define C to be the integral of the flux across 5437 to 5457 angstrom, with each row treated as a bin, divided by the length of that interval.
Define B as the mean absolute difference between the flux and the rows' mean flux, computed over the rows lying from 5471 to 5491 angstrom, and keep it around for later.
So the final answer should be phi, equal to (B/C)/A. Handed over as 0.0012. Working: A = 11.5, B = 0.17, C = 11.65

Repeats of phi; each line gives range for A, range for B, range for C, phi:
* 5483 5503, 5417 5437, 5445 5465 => 0.0016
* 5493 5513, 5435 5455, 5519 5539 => 0.0026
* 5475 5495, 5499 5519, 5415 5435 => 0.0009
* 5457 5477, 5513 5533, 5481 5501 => 0.0011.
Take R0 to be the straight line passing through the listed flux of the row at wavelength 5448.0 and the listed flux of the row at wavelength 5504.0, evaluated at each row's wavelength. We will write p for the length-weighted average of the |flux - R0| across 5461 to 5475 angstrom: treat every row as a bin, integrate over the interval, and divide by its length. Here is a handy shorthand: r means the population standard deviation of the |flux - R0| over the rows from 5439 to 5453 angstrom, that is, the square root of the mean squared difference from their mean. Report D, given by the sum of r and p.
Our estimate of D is 0.9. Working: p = 0.48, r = 0.42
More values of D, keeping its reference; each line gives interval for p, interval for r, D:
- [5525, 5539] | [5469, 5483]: 0.6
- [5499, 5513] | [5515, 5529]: 0.2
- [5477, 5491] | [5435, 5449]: 0.6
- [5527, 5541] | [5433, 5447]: 0.7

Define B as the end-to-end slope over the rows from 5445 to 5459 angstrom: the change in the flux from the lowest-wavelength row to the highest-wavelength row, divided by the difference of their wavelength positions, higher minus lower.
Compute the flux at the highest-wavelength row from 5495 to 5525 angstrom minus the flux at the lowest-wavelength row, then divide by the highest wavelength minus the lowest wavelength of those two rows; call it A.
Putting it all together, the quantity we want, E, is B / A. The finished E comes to 14.7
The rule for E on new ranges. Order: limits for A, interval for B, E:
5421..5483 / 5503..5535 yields -2.0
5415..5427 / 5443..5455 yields -0.2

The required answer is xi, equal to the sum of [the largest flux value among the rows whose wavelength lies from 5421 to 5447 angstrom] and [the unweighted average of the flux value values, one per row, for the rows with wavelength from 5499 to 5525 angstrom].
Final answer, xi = 23.8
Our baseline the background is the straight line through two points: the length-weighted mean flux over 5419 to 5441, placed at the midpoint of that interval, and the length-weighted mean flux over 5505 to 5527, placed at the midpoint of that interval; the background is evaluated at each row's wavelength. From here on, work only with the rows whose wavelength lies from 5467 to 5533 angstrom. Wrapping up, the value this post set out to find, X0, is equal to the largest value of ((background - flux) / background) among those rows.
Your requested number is 0.041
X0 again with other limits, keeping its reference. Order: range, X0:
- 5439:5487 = 0.041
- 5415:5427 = 0.006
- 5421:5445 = 0.054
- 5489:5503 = 0.009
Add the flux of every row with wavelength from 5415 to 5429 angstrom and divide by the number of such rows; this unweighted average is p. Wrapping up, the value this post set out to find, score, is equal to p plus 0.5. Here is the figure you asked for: 11.98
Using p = 11.48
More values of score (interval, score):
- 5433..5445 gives 12.16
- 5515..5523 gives 12.02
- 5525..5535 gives 11.80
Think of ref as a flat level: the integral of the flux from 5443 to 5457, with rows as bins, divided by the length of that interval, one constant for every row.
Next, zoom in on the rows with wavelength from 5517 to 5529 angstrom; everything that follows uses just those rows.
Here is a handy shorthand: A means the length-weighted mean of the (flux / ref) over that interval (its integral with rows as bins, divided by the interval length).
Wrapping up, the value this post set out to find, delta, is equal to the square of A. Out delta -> 0.99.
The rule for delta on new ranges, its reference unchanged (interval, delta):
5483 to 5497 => 0.99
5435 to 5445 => 1.04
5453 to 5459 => 1.00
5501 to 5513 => 0.98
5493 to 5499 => 1.00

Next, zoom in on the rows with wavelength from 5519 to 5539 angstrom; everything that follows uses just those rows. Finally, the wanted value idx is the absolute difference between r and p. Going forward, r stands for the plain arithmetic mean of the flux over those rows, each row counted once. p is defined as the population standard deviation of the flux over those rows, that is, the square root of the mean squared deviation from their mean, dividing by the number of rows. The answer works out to 11.1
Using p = 0.22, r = 11.3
